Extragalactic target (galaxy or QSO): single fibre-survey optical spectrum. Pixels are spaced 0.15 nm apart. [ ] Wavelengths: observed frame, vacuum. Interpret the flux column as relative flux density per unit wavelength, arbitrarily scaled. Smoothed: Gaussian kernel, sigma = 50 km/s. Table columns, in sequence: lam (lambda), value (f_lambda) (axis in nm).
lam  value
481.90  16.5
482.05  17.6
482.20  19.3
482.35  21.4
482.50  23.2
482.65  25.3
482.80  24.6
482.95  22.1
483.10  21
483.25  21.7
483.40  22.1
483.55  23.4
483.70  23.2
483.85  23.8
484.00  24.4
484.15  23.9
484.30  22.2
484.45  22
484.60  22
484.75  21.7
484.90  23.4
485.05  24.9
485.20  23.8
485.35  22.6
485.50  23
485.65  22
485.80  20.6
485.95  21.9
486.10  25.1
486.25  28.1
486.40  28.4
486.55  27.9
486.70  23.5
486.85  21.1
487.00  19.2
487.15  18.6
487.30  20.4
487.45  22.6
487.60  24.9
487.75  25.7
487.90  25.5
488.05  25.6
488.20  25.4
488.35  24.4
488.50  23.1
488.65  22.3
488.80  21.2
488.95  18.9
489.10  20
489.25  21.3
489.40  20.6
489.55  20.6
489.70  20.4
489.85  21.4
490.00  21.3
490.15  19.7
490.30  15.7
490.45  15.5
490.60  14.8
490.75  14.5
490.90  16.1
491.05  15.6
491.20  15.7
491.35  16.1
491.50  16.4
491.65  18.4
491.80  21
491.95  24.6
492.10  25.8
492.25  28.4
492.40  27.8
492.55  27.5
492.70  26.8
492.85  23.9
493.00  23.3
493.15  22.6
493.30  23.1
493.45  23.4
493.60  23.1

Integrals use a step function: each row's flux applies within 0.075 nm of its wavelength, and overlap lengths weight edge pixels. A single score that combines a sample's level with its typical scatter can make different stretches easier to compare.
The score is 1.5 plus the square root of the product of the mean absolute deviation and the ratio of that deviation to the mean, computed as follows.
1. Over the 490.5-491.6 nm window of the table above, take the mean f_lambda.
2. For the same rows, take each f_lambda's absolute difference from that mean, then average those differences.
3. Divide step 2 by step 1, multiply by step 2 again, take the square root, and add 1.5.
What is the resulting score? 1.64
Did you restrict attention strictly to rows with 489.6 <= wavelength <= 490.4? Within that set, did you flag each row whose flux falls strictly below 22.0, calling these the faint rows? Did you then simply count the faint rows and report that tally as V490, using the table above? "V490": 5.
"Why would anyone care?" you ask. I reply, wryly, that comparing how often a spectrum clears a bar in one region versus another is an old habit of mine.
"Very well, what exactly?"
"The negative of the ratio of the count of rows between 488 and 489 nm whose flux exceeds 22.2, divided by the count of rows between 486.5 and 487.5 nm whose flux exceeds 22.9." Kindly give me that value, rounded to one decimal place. -2.5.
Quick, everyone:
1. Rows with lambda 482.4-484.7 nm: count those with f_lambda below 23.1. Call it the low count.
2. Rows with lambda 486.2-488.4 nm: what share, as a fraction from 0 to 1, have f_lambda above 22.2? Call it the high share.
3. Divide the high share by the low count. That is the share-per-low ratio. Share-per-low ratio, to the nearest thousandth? 0.105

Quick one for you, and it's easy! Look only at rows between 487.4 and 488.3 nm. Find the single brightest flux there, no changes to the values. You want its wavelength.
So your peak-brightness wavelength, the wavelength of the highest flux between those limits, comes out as 487.75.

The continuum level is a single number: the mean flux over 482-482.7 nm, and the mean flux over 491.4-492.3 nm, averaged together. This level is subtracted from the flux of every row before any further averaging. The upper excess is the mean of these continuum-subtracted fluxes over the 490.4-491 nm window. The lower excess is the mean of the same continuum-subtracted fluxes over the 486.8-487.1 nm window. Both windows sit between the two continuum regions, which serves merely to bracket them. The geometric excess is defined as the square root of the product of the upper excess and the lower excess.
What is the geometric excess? 3.4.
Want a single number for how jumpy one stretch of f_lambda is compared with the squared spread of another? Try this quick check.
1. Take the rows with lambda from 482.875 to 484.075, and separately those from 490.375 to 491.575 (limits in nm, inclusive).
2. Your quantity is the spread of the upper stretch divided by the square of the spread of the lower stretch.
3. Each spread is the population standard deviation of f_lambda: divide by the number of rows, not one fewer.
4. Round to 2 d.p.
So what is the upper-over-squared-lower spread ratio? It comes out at 0.52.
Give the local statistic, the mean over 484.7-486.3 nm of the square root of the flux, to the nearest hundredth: 4.83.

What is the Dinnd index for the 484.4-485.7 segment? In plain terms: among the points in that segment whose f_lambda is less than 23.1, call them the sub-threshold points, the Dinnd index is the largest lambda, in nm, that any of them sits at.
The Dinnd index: 485.65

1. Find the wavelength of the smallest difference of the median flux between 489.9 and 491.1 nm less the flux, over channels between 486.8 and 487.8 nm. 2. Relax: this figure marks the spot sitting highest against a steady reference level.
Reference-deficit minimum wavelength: 487.75 nm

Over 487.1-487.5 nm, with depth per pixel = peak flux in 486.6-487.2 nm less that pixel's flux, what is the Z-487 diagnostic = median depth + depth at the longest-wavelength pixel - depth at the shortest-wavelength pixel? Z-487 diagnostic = -1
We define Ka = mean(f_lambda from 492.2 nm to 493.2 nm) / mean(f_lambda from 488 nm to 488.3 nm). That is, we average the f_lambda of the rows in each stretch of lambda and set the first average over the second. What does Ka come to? 1.01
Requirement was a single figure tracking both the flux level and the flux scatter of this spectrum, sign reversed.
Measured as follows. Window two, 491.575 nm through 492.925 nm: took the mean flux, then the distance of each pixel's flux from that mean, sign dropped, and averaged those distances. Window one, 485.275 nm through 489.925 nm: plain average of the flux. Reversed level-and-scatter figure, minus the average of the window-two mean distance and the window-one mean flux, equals -12.7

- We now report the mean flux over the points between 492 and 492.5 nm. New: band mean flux 27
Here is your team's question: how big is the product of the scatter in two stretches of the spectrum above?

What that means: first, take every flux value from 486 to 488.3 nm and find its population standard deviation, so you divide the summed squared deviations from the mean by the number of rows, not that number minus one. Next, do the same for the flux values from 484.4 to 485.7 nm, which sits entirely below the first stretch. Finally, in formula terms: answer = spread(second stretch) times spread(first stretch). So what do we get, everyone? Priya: 3.0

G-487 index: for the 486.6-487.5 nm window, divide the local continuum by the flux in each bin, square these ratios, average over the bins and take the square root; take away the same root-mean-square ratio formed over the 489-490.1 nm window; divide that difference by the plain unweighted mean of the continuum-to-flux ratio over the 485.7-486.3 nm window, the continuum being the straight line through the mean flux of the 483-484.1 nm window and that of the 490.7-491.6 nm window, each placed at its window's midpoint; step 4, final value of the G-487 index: 0.13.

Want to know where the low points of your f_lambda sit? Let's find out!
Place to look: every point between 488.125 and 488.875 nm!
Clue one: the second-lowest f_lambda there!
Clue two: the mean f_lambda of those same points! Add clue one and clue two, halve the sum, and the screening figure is 23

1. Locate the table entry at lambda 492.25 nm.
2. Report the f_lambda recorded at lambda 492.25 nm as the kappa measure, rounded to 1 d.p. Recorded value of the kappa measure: 28.4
